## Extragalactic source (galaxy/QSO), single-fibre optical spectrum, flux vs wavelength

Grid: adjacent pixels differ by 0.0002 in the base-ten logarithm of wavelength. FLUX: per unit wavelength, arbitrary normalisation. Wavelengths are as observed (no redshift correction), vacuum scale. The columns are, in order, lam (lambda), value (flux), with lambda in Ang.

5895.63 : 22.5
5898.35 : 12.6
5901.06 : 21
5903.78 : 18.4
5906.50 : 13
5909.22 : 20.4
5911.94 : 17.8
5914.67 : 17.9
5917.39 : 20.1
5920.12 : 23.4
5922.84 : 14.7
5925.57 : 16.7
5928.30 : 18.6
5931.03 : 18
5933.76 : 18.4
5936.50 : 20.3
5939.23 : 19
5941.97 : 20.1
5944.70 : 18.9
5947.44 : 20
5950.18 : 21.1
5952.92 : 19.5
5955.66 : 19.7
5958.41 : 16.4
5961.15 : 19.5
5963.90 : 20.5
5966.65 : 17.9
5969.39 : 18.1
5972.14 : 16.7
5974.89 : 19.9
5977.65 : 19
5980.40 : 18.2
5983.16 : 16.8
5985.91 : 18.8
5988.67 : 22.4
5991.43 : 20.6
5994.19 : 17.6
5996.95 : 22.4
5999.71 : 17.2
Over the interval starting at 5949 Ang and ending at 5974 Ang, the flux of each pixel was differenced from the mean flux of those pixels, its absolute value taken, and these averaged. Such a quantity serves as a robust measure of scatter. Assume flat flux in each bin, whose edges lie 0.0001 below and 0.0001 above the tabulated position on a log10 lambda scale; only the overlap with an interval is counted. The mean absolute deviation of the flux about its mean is 1.4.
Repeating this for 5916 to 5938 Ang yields 1.9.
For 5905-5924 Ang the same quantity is 2.7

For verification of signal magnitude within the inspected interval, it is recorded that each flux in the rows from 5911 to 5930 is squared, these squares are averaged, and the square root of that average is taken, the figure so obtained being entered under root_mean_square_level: 18.6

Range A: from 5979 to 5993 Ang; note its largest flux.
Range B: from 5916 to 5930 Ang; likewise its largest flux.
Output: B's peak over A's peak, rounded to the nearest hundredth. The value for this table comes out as 1.04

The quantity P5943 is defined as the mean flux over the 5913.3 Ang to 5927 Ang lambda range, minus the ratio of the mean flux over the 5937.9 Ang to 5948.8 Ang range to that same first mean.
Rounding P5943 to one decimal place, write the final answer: 17.5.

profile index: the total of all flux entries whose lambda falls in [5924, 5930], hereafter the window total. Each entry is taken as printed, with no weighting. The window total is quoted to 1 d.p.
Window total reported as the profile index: 35.3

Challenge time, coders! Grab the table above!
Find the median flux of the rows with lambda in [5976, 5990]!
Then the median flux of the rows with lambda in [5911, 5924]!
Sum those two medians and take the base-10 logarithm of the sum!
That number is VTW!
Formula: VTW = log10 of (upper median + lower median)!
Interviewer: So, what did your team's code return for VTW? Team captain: 1.565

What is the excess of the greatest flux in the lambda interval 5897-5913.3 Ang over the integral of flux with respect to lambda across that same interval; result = -260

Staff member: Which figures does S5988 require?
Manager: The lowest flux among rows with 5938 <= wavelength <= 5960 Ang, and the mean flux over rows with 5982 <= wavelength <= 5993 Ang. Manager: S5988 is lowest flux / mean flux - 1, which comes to -0.17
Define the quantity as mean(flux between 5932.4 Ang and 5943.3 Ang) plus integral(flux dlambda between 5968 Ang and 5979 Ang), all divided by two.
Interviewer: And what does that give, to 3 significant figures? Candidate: 111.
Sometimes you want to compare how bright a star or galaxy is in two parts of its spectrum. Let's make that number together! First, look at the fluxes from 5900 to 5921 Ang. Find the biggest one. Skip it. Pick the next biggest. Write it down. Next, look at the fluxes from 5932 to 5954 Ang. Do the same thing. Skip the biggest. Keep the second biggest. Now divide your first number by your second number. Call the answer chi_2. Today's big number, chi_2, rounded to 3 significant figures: 1.03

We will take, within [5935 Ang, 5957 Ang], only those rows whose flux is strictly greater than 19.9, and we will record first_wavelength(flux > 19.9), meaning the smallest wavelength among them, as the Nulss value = 5936.50 Ang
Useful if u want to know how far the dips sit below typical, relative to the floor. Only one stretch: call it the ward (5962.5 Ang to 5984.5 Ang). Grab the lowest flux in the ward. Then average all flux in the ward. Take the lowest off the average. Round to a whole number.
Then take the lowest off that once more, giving -15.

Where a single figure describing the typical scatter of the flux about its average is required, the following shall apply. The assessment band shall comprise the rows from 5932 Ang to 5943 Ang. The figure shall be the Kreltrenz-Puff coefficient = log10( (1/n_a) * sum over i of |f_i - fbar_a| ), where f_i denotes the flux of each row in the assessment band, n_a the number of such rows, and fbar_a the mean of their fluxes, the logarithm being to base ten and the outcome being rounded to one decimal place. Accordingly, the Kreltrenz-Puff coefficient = -0.1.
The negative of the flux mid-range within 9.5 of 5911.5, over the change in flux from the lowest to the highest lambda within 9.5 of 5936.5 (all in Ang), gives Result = -61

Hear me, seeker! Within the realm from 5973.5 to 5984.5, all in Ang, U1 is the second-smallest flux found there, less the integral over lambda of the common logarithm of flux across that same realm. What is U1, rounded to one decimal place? 4.3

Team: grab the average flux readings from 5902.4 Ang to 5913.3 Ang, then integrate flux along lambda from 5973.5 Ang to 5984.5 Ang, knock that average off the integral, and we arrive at 186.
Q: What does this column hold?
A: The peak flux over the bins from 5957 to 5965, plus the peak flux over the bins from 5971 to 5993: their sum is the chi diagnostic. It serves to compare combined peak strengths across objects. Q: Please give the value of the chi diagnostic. 42.9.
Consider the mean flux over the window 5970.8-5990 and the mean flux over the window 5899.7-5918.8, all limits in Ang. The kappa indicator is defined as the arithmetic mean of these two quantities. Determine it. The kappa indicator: 18.6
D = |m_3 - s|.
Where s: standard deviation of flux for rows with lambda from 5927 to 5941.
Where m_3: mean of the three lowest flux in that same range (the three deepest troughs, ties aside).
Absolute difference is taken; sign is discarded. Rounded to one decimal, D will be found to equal 17.5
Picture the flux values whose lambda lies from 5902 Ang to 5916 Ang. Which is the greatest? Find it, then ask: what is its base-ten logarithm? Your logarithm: 1.31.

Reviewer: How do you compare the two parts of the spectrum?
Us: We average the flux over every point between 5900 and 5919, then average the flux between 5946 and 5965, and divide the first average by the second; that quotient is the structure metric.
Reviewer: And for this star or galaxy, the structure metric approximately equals 0.94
